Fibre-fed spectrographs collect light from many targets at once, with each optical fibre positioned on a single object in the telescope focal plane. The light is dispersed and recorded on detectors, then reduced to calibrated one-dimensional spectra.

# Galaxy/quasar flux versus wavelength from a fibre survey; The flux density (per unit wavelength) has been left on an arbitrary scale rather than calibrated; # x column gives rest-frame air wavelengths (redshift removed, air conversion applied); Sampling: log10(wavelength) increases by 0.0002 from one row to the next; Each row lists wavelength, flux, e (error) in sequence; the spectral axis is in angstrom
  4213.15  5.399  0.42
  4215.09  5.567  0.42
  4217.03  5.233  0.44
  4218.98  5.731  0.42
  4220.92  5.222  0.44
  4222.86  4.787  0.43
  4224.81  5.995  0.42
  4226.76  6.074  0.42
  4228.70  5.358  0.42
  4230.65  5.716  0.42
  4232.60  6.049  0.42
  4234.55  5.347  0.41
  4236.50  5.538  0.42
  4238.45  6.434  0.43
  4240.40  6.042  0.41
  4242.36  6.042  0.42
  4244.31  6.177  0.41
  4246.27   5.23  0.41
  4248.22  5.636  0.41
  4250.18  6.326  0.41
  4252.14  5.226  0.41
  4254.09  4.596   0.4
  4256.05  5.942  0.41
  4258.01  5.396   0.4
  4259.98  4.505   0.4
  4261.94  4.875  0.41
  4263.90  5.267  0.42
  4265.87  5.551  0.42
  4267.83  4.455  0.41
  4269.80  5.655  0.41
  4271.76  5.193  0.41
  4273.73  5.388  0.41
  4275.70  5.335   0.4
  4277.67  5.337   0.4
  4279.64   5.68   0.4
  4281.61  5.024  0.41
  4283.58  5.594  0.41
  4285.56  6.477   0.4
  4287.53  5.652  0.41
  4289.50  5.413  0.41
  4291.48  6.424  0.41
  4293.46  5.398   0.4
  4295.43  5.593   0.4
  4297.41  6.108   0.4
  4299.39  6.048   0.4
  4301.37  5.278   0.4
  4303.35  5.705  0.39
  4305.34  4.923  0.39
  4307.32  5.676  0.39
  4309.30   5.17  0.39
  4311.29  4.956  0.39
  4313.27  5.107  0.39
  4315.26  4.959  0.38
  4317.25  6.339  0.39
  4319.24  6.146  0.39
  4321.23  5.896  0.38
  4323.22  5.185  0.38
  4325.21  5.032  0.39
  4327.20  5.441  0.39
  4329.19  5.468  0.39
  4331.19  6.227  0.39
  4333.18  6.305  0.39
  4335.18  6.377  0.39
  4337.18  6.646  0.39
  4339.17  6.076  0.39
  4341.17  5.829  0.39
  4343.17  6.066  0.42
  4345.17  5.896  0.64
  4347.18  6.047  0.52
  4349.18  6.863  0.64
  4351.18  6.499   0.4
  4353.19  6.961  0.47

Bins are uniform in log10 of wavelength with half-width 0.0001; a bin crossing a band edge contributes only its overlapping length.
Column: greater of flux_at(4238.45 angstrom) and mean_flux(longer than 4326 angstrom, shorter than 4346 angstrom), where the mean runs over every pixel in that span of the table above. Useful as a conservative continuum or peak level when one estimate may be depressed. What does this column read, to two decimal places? 6.43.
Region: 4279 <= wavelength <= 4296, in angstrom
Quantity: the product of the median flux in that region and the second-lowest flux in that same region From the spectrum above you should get 30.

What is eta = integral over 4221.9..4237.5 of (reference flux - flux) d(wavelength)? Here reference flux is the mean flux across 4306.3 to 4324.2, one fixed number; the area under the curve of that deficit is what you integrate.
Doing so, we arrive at -2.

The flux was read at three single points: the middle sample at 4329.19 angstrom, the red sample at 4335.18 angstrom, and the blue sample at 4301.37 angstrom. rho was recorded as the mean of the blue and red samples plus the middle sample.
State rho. 11.3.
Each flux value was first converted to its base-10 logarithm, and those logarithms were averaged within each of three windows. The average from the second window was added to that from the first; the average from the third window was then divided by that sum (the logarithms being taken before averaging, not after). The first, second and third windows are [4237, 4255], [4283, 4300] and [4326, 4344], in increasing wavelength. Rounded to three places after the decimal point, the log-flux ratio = 0.512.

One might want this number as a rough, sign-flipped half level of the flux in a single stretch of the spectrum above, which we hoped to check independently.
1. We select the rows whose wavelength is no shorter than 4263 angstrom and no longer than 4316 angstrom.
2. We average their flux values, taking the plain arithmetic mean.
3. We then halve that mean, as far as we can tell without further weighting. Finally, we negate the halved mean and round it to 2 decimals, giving -2.73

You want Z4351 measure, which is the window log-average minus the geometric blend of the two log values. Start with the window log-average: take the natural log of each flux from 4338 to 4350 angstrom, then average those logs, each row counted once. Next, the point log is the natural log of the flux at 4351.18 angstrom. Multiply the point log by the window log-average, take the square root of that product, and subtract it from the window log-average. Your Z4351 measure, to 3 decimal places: -0.030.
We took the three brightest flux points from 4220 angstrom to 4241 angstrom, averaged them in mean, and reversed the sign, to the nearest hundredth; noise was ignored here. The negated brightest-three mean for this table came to -6.19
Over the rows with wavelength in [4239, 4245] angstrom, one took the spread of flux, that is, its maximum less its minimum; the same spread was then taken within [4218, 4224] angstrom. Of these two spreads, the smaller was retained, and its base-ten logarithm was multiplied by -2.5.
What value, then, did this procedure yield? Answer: 2.2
